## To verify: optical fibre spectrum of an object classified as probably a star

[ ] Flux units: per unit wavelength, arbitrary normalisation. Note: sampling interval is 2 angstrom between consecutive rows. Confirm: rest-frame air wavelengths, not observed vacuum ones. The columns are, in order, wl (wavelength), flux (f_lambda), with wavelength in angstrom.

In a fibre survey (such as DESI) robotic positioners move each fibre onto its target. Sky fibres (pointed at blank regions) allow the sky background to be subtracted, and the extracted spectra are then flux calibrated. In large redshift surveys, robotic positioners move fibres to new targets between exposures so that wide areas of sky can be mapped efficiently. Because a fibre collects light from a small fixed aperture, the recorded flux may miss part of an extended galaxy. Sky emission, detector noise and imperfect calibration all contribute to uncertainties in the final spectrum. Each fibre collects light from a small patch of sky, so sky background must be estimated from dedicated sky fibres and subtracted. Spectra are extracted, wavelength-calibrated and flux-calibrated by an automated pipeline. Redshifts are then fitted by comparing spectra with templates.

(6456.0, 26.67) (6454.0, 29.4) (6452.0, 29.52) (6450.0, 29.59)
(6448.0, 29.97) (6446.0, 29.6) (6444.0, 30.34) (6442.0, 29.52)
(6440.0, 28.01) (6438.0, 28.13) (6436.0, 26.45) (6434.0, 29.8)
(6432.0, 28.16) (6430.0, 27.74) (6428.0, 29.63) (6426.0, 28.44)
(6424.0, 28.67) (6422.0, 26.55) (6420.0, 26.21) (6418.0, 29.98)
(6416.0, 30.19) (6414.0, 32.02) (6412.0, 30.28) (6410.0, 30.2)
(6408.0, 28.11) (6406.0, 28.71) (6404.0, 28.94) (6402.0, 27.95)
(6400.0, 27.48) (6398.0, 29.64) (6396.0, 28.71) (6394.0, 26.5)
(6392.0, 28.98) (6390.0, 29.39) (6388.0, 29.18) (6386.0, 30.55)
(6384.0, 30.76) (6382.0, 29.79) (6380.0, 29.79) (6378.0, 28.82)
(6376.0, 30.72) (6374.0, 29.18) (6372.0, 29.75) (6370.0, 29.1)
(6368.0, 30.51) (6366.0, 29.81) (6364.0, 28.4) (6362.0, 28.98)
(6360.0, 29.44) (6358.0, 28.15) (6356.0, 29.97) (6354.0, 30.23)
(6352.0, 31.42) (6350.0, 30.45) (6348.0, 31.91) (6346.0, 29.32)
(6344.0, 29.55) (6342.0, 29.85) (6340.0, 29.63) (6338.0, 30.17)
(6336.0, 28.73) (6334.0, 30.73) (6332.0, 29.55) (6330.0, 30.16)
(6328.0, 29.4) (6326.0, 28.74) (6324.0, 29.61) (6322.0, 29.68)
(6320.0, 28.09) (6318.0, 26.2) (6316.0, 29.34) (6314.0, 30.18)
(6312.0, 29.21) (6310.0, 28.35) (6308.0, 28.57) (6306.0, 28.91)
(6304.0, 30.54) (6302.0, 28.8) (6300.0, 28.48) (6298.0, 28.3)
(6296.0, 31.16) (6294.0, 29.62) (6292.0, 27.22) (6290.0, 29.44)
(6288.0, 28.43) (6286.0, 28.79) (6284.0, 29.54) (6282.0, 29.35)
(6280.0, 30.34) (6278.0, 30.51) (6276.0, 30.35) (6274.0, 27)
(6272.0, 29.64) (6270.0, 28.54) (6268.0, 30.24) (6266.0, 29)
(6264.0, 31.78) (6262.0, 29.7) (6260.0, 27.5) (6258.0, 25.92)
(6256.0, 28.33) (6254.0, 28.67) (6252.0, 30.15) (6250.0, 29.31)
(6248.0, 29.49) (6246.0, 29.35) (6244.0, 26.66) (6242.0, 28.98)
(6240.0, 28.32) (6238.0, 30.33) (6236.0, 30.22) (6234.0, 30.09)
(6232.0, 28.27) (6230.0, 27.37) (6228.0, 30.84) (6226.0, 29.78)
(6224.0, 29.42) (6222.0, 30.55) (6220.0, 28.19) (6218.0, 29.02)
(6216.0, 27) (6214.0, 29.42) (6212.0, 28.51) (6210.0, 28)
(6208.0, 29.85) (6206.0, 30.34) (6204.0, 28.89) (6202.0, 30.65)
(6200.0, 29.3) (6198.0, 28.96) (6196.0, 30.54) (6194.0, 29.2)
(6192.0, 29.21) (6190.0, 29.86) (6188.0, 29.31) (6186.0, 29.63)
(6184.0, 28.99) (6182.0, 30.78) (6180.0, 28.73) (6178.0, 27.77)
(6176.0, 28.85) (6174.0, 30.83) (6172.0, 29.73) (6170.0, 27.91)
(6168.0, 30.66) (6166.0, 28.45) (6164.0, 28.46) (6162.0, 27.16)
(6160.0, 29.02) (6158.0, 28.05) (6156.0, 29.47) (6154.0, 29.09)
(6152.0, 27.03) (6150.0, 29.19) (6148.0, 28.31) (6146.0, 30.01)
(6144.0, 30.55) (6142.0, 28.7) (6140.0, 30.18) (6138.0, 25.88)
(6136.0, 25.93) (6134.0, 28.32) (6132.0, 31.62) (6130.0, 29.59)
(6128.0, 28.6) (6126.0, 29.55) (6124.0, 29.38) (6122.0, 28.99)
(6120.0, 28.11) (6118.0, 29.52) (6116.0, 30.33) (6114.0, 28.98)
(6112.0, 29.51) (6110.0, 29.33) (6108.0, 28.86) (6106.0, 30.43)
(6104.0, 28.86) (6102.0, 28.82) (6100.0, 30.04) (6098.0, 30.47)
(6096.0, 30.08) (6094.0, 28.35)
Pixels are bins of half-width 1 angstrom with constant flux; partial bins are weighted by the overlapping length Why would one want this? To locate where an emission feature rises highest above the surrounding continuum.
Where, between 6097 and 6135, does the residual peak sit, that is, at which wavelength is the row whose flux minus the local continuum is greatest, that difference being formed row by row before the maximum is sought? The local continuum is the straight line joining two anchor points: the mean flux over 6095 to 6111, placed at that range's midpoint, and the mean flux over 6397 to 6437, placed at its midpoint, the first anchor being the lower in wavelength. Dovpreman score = 6132.0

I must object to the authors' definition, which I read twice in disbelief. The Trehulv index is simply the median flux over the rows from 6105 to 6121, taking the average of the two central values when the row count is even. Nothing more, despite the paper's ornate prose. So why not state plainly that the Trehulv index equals 29.4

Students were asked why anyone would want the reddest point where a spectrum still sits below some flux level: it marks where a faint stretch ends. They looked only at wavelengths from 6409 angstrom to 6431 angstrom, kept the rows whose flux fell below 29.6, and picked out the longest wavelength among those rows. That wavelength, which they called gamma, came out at 6430.0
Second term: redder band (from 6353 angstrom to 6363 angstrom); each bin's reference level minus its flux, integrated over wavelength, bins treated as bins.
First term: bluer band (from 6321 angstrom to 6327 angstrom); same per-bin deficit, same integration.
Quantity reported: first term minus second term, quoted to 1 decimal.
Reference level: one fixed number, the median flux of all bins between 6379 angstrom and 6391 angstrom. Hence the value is -1.7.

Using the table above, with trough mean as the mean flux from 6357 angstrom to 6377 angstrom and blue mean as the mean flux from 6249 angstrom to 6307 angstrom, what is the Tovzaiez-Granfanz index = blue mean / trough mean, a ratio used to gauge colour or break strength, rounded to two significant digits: 0.99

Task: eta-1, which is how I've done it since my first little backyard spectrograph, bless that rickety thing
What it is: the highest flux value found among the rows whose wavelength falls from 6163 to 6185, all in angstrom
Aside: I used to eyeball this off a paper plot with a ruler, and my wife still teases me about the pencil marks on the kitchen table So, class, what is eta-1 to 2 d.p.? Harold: 30.83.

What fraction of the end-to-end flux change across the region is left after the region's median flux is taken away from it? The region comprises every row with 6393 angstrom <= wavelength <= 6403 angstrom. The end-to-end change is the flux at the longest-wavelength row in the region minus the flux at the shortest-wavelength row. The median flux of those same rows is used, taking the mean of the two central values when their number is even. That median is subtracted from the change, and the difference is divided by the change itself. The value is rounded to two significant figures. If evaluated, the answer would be -18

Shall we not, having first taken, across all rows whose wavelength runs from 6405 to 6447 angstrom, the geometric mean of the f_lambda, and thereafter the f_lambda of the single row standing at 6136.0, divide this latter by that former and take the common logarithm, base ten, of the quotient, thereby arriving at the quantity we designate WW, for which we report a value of -0.0464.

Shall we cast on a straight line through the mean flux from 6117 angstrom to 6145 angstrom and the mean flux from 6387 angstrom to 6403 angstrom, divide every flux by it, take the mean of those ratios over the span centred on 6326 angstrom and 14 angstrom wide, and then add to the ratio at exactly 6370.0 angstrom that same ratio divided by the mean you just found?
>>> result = 2.02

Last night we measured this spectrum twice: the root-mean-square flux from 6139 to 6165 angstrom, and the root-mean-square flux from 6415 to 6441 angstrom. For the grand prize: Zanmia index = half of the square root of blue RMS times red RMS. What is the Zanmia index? 14.3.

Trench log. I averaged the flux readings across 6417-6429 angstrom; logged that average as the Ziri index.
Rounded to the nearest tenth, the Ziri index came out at 28.2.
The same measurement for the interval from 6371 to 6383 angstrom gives 29.7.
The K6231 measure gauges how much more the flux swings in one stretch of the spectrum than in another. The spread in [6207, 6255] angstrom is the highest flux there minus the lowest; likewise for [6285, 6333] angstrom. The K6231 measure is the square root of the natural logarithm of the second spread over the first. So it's 0.41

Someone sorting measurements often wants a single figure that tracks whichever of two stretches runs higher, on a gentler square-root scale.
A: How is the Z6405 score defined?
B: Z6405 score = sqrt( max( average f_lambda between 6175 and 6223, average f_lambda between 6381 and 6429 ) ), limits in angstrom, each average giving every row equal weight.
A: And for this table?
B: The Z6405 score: 5.41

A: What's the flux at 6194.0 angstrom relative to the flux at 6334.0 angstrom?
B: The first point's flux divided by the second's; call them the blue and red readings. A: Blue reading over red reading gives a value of 0.95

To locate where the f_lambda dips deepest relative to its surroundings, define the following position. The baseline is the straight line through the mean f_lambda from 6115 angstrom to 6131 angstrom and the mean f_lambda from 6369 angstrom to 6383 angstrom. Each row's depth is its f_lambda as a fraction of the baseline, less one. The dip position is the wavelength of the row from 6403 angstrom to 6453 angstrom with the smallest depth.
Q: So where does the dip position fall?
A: 6420.0 angstrom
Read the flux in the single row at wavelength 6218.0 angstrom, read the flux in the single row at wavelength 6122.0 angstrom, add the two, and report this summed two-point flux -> 58.0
